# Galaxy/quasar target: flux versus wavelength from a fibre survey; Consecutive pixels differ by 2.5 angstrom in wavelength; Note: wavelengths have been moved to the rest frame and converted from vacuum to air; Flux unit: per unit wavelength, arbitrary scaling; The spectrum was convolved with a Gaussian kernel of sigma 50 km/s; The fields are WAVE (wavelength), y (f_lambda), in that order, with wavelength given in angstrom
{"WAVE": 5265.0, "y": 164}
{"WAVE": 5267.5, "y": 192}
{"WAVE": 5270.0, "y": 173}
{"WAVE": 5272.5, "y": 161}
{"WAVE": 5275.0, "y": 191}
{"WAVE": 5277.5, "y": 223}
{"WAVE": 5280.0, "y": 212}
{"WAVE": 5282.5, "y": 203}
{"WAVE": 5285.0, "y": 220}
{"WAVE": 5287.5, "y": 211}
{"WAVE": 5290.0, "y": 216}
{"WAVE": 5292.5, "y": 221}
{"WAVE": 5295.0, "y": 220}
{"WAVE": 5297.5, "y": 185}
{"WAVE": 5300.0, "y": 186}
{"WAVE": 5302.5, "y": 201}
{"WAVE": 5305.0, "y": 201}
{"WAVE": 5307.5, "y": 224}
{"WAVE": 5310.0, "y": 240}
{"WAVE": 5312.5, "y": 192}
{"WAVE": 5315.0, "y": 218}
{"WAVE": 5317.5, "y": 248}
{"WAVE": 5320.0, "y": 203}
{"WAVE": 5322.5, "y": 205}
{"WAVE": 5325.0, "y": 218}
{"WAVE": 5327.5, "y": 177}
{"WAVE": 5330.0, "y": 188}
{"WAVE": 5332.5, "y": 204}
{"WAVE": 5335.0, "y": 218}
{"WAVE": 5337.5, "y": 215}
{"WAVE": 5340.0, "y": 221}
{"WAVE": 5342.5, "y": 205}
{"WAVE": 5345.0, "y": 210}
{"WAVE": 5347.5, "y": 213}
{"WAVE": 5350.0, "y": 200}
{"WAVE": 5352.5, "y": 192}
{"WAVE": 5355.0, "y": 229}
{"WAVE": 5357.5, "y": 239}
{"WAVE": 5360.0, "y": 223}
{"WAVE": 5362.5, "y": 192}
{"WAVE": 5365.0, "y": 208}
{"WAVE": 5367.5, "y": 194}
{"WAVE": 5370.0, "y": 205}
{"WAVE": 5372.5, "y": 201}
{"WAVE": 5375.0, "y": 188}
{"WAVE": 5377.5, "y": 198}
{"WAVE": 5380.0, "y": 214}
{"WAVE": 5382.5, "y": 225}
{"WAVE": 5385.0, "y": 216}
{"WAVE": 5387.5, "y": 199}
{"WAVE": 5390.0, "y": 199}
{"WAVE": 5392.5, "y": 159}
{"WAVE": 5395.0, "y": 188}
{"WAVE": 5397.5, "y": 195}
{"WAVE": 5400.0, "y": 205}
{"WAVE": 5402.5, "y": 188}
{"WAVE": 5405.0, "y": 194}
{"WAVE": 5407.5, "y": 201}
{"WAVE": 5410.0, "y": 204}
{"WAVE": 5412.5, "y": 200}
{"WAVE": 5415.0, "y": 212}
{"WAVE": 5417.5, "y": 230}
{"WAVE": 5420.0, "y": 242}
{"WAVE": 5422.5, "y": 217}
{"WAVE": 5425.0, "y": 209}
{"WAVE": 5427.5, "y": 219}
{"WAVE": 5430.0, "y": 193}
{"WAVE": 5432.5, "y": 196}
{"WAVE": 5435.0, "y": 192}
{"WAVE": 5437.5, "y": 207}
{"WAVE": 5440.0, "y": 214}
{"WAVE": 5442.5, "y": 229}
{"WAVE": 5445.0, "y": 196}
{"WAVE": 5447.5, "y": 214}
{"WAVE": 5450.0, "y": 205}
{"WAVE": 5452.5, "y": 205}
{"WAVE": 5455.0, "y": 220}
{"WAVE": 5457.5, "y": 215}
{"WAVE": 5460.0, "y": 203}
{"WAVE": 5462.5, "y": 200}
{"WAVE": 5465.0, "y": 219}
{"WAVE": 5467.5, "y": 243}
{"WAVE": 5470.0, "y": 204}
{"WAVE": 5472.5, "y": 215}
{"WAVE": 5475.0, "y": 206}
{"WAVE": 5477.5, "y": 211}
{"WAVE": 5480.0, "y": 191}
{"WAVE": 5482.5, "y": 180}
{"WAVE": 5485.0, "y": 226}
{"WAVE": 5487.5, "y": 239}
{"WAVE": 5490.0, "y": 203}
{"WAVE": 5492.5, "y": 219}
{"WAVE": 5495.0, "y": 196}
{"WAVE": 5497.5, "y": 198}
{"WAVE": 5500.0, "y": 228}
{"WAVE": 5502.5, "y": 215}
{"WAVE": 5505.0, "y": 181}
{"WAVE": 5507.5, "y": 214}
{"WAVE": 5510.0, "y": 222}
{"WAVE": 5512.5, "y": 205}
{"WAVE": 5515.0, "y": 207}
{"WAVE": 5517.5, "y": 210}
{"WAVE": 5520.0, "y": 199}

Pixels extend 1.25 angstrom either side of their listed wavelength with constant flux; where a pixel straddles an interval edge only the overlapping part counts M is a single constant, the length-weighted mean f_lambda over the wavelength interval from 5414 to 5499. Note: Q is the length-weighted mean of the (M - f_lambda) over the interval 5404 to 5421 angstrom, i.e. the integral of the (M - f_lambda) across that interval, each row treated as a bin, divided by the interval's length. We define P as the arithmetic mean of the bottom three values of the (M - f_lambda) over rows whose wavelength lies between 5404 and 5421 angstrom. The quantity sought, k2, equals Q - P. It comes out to 16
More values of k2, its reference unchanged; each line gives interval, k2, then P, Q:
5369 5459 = 28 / -23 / 5.5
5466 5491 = 24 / -25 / -1.1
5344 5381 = 23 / -19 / 3.9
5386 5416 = 12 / 4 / 15.5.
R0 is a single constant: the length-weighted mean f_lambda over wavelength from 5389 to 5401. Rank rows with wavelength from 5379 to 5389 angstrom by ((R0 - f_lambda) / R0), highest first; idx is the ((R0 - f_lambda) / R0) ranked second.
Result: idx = -0.13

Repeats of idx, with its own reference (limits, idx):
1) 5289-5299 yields -0.14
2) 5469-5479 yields -0.09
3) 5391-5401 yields 0.00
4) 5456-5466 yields -0.08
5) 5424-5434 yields -0.04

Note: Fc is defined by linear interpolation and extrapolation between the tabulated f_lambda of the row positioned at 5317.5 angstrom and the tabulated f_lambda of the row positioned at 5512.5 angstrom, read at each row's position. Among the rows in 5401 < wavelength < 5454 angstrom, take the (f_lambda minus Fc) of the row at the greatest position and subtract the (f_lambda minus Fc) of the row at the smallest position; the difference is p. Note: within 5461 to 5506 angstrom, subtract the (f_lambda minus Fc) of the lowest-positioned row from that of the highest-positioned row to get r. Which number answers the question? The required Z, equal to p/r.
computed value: -2.9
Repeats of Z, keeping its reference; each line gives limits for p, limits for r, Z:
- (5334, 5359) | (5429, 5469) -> 0.4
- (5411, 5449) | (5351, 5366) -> 1.2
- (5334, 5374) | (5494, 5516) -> -0.6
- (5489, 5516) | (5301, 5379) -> 0.7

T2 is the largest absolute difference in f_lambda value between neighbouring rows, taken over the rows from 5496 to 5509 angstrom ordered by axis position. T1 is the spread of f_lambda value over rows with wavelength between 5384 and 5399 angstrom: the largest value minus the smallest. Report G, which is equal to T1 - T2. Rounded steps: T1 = 57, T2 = 34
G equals 23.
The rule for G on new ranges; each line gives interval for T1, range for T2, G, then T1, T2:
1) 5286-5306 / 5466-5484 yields -3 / 36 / 39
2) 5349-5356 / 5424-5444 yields 11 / 37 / 26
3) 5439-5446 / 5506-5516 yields 16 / 33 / 17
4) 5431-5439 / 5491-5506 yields -19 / 15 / 34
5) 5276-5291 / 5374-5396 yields -20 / 20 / 40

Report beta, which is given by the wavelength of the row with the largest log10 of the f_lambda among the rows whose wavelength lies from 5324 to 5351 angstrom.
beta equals 5340.0 angstrom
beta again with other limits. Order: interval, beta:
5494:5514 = 5500.0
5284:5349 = 5317.5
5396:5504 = 5467.5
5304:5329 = 5317.5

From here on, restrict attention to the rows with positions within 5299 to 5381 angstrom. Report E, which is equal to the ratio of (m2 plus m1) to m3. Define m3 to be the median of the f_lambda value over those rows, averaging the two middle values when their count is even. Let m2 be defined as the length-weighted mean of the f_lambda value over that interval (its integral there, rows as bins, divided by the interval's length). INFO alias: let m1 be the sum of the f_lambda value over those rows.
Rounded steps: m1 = 6870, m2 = 208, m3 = 205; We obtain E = 35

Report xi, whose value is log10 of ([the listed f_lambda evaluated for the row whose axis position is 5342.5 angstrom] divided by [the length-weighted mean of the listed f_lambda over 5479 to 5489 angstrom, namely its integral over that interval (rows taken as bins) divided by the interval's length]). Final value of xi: -0.009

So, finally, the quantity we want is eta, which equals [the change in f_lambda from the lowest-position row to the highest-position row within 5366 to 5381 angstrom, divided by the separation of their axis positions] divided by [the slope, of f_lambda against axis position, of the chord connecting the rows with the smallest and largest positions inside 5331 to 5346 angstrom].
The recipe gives 3.3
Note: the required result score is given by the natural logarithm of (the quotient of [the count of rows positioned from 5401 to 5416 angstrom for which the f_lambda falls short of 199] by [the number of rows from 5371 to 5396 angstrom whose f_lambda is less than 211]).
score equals -1.3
